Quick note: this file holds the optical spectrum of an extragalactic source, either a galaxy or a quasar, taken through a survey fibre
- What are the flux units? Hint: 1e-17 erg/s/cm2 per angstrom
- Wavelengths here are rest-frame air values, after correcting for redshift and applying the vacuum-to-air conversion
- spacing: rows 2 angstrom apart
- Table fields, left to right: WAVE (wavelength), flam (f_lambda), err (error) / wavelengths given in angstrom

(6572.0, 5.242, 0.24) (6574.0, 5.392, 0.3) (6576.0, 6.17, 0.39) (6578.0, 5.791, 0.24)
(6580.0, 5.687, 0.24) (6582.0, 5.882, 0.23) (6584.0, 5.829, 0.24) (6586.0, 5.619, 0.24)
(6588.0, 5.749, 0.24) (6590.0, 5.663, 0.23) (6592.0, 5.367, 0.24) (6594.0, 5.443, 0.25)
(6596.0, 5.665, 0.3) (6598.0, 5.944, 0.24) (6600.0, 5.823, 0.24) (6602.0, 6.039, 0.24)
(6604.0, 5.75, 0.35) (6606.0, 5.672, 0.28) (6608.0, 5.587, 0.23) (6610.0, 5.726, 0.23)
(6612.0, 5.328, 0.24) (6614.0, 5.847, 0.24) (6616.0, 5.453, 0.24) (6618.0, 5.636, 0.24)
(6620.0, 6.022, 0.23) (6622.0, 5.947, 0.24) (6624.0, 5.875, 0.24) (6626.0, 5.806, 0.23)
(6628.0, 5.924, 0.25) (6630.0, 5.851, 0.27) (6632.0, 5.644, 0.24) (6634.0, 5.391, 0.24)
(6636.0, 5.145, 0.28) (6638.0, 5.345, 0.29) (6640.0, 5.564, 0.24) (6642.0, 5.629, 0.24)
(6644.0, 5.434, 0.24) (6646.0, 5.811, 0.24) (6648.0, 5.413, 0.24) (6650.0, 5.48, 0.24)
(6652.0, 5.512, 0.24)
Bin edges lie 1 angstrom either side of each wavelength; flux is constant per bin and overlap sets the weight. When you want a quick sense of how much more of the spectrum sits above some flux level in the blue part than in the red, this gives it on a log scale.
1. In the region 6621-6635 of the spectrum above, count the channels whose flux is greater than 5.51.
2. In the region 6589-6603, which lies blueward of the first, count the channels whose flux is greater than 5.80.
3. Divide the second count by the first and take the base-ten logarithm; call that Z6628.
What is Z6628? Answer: -0.30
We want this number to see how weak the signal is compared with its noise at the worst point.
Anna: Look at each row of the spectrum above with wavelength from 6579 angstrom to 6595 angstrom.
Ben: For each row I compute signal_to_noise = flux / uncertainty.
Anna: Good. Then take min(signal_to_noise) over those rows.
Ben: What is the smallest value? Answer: 21.8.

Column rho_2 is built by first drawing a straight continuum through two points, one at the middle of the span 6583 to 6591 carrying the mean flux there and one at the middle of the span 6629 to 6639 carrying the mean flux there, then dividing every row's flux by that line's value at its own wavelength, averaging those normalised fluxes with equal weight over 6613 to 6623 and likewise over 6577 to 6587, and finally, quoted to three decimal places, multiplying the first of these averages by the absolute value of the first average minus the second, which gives 0.038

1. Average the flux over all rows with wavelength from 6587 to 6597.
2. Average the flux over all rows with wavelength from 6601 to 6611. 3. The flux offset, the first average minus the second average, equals -0.18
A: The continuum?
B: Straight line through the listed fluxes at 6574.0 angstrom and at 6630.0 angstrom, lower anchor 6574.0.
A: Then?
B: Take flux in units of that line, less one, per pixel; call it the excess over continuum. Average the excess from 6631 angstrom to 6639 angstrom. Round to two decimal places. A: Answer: -0.09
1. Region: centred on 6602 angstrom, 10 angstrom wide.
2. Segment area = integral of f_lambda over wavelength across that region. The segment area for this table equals 58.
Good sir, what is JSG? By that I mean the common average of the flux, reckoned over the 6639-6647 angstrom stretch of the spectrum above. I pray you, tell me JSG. 5.6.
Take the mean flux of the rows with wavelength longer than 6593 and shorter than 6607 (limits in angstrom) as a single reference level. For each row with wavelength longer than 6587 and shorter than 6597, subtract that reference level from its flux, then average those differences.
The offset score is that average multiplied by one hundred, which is -18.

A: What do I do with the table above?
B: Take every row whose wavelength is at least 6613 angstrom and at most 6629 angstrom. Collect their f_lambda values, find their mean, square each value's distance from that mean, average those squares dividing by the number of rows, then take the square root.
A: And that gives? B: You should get 0.173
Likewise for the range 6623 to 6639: 0.274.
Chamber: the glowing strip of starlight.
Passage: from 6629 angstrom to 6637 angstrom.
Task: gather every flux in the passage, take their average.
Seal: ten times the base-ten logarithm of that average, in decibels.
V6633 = 7.41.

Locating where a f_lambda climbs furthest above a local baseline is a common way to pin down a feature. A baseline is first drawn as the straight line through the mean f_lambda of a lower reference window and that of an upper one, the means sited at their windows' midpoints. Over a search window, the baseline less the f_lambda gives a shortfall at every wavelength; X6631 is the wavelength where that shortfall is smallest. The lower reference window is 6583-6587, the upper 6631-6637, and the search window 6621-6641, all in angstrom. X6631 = 6628.0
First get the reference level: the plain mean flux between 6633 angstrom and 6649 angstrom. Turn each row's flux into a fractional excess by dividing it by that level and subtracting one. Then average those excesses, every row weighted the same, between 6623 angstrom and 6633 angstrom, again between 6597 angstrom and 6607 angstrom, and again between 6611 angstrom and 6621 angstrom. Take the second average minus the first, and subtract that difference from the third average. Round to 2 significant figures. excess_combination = 0.030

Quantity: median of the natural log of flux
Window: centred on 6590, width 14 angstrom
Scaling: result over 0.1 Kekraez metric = 17.34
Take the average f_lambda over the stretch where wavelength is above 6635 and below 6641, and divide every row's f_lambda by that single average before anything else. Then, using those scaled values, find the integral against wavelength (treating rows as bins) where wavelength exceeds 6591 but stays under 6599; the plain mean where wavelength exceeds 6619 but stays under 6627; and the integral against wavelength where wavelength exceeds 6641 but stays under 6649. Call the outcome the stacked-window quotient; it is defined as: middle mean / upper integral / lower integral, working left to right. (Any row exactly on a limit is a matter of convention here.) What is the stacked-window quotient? 0.0158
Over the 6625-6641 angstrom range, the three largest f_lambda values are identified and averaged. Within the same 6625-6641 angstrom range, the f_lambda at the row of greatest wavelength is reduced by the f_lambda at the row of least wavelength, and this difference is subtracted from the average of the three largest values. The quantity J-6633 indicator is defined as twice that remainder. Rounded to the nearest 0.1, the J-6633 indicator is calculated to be 12.2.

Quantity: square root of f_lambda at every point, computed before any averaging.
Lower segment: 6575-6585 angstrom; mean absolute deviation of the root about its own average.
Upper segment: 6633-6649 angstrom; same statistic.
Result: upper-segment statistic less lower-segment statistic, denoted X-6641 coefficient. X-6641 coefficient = 0.01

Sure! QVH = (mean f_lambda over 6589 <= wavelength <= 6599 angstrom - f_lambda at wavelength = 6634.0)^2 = 0.05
